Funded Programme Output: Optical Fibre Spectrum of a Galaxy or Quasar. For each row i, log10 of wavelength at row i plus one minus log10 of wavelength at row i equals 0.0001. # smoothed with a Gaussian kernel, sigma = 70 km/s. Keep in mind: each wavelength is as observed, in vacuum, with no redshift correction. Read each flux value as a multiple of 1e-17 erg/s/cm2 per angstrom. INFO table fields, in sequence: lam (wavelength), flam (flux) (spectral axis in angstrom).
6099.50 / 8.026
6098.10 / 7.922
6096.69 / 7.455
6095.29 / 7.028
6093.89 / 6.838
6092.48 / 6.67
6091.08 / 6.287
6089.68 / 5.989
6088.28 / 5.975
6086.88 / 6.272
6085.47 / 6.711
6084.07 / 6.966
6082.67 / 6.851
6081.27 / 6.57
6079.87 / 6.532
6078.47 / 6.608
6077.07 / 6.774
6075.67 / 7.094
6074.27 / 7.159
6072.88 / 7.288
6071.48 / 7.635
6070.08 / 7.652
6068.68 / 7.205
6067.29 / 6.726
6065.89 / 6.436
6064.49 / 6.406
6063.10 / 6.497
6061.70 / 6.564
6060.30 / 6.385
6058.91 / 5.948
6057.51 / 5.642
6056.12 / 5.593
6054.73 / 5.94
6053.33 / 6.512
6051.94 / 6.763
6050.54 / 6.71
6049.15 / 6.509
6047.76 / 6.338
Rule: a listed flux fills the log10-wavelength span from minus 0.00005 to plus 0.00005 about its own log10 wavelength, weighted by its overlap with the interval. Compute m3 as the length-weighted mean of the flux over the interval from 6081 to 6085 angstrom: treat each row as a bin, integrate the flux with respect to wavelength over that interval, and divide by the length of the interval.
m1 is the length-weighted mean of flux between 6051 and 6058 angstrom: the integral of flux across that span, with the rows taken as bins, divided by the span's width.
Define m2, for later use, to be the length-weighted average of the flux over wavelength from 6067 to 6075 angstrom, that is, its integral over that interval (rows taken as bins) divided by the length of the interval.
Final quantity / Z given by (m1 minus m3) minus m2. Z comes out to -8.0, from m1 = 6.1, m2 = 7.31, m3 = 6.8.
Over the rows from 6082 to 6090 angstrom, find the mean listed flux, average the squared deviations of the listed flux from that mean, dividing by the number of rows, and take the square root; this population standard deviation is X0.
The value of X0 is 0.401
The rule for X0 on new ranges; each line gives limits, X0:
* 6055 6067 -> 0.370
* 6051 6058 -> 0.469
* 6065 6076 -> 0.388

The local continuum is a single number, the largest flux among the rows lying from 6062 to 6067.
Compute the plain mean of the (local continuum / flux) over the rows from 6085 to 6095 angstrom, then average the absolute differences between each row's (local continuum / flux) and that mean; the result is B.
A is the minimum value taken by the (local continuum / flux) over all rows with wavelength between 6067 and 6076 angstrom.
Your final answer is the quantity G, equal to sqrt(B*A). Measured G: 0.20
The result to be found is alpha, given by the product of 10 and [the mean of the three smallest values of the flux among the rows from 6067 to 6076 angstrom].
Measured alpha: 70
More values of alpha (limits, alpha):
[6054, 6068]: 57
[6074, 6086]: 66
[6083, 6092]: 61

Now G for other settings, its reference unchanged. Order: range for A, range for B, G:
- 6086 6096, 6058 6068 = 0.15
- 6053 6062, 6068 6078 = 0.17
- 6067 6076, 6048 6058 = 0.25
